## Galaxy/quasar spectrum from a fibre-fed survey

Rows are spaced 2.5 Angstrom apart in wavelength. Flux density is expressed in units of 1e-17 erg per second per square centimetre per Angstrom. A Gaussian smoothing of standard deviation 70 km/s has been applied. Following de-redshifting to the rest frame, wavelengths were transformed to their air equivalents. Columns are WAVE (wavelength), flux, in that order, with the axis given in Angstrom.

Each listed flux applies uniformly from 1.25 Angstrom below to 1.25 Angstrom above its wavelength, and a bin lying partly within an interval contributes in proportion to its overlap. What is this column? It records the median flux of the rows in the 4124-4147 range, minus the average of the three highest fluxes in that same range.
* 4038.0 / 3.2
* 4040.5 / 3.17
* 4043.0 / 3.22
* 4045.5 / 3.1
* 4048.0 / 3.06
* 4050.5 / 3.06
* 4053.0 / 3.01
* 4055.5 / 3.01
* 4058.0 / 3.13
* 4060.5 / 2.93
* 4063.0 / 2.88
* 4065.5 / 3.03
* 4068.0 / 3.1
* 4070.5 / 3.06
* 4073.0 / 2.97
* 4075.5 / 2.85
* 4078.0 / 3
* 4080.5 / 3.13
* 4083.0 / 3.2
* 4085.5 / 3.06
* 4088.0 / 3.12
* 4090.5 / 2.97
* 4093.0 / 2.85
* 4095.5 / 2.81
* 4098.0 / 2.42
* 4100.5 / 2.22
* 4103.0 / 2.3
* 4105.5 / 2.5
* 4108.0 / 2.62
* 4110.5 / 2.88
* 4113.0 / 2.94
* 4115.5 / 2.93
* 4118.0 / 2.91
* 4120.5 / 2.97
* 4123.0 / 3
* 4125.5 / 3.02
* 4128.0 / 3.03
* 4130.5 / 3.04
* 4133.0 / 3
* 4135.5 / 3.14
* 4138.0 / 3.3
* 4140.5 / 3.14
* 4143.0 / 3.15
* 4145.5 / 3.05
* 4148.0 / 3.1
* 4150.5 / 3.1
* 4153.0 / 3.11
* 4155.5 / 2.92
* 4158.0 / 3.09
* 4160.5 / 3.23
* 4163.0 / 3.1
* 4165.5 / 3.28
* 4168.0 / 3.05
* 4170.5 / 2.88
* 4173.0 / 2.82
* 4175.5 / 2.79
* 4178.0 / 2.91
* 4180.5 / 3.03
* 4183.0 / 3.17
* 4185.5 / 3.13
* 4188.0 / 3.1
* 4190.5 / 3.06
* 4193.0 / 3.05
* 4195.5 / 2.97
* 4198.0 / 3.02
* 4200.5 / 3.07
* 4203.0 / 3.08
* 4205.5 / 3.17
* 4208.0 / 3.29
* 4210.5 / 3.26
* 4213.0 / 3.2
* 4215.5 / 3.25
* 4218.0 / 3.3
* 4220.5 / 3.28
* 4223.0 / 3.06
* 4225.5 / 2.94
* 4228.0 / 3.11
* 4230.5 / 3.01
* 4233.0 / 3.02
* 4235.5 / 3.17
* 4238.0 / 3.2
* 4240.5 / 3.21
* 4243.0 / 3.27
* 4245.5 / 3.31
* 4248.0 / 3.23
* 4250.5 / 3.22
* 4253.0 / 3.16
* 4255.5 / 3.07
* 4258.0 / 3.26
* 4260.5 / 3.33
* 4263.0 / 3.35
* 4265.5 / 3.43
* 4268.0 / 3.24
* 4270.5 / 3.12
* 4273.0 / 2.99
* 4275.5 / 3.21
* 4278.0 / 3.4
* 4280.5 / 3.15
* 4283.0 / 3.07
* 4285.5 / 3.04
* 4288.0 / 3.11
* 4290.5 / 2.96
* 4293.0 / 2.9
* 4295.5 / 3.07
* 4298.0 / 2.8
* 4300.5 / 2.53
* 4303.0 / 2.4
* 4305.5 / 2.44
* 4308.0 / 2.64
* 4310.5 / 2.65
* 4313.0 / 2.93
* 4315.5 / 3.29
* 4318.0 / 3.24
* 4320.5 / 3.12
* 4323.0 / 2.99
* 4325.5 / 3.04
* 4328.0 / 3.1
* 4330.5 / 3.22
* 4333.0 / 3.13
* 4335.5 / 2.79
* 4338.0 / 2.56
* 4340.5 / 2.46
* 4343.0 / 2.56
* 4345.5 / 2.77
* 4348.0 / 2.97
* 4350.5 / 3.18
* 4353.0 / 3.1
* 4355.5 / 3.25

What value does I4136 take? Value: -0.147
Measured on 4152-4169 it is -0.107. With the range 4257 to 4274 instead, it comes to -0.110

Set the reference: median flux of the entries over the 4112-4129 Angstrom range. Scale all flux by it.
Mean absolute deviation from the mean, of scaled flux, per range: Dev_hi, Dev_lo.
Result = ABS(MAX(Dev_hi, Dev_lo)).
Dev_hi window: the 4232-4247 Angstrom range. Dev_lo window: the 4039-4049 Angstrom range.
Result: 0.023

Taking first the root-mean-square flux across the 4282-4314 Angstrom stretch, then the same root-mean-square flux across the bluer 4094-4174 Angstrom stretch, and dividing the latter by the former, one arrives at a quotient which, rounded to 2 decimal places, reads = 1.05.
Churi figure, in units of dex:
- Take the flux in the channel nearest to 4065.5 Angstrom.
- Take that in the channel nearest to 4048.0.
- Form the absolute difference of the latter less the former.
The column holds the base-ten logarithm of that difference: -1.52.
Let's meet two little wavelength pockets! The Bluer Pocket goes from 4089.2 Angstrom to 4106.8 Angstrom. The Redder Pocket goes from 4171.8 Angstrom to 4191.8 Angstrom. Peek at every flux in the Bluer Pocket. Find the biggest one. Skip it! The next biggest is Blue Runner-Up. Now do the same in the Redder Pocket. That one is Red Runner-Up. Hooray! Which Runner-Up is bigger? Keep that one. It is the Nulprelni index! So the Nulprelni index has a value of 3.13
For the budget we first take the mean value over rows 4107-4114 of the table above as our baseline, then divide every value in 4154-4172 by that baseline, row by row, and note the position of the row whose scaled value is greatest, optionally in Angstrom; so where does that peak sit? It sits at 4165.5 Angstrom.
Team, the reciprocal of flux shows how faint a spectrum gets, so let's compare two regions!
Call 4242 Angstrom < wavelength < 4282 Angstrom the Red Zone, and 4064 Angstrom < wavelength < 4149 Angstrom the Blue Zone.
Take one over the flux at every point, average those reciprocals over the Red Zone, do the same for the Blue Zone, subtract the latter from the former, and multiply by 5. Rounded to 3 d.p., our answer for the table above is -0.169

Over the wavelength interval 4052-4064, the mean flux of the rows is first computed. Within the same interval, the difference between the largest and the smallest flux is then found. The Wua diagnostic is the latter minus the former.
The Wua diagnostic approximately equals -2.74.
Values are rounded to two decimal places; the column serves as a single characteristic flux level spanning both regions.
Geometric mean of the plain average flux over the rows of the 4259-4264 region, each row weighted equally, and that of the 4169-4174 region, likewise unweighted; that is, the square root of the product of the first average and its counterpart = 3.09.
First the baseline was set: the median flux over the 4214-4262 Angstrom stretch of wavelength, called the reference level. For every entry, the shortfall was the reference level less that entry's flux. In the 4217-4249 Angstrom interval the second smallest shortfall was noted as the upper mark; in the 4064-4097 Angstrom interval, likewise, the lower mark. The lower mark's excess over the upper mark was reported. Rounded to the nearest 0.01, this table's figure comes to 0.17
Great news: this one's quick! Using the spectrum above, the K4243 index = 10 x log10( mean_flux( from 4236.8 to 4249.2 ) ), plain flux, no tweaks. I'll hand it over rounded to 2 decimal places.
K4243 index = 5.11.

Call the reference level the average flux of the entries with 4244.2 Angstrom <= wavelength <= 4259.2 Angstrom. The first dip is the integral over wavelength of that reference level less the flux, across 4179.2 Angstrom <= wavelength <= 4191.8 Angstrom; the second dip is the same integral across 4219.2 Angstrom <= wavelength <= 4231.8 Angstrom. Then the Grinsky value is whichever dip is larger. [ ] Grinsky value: 1.6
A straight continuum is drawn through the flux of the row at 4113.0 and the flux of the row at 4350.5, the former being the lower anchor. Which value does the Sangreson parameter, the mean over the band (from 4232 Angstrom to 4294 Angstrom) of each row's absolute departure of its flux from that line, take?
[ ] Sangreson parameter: 0.14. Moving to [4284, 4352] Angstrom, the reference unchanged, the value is 0.28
